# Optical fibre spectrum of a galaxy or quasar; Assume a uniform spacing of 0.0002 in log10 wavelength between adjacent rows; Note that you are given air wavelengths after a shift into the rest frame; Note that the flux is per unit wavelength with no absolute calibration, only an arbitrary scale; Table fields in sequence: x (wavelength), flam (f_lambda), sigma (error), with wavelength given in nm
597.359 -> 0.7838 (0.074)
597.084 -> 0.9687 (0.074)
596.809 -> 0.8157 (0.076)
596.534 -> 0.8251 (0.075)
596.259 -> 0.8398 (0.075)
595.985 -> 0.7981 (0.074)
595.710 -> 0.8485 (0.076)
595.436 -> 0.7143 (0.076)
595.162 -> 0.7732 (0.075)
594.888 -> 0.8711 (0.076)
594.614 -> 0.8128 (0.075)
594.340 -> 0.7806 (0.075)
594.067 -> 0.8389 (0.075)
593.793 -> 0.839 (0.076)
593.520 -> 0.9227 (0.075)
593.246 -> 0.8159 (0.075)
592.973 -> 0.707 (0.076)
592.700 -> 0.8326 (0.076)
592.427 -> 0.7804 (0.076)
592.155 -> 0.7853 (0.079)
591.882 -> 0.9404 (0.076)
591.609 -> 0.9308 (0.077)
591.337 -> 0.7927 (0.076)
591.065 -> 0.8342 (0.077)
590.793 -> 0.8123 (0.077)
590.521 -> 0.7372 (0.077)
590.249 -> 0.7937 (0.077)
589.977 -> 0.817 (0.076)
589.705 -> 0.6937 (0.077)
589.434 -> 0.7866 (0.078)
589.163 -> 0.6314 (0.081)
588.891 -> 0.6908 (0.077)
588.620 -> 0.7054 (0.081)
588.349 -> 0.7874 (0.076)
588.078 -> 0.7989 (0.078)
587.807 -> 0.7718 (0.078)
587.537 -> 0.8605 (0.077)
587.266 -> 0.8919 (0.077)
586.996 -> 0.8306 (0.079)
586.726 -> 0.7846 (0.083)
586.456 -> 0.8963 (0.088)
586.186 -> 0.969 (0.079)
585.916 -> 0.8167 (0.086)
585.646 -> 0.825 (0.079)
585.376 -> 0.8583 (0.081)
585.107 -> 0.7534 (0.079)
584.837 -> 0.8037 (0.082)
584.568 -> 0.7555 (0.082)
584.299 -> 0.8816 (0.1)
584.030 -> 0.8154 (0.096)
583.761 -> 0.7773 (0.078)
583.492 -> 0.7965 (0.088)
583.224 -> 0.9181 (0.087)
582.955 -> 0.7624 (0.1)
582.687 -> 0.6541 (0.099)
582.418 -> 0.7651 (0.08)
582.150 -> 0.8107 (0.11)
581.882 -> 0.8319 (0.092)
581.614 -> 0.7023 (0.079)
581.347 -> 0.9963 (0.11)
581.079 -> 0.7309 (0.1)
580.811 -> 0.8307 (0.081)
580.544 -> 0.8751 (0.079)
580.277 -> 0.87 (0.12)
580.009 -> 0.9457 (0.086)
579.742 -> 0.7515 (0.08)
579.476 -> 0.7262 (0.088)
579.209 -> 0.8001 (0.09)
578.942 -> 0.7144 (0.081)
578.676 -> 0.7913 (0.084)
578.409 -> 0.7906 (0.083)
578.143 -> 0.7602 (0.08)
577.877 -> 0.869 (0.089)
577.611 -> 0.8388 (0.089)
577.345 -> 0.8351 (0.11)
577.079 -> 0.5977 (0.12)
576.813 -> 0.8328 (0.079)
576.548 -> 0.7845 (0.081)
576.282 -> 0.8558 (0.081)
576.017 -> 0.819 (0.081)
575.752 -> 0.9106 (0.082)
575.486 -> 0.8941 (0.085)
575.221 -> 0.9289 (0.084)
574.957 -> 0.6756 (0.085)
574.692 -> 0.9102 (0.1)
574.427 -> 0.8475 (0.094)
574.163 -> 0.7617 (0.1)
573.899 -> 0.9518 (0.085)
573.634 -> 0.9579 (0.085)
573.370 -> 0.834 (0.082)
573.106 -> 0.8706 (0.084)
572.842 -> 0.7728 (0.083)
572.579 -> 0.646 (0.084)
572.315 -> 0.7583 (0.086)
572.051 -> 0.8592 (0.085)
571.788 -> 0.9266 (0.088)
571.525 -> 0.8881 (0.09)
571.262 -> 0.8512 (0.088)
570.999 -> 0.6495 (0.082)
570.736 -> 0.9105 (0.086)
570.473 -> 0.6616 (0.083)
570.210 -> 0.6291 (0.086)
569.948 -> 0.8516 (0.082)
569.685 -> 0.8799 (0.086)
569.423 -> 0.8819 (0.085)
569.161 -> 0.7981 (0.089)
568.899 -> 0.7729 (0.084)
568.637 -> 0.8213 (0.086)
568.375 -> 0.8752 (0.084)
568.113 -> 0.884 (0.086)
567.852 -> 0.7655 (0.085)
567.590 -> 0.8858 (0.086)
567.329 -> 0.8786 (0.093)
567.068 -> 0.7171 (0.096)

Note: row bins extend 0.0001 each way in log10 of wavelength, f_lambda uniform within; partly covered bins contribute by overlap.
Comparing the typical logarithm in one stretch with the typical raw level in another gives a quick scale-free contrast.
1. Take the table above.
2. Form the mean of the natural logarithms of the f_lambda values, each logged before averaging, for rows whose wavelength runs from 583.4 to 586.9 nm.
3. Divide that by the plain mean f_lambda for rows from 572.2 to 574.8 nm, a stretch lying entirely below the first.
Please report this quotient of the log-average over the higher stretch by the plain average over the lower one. -0.23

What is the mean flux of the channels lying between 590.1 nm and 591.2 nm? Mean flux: 0.794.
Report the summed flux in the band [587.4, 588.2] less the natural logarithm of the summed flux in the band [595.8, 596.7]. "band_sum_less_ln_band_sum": 1.53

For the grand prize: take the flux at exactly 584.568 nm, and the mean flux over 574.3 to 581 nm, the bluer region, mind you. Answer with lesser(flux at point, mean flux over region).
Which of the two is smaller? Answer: 0.76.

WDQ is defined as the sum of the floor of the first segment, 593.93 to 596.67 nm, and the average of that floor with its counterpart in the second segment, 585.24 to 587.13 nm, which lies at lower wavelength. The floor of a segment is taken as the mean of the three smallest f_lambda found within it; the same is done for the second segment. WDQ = 1.54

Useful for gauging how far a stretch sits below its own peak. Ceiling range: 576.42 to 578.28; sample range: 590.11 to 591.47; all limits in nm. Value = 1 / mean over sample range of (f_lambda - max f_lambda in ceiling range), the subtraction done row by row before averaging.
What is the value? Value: -13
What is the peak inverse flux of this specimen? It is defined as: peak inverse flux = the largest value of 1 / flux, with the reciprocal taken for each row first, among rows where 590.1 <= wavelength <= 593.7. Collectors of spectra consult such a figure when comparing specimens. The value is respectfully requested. 1.414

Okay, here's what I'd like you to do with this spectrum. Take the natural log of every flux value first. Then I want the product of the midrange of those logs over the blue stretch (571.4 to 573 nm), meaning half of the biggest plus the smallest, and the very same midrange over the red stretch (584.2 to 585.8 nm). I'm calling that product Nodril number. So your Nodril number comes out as 0.052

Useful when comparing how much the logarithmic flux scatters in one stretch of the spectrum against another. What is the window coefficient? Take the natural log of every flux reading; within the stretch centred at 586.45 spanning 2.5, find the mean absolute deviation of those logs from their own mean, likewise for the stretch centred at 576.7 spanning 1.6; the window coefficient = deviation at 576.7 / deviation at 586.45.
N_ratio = 1.93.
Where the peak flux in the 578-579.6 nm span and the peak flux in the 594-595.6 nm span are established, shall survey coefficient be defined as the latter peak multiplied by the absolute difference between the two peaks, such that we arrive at 0.062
